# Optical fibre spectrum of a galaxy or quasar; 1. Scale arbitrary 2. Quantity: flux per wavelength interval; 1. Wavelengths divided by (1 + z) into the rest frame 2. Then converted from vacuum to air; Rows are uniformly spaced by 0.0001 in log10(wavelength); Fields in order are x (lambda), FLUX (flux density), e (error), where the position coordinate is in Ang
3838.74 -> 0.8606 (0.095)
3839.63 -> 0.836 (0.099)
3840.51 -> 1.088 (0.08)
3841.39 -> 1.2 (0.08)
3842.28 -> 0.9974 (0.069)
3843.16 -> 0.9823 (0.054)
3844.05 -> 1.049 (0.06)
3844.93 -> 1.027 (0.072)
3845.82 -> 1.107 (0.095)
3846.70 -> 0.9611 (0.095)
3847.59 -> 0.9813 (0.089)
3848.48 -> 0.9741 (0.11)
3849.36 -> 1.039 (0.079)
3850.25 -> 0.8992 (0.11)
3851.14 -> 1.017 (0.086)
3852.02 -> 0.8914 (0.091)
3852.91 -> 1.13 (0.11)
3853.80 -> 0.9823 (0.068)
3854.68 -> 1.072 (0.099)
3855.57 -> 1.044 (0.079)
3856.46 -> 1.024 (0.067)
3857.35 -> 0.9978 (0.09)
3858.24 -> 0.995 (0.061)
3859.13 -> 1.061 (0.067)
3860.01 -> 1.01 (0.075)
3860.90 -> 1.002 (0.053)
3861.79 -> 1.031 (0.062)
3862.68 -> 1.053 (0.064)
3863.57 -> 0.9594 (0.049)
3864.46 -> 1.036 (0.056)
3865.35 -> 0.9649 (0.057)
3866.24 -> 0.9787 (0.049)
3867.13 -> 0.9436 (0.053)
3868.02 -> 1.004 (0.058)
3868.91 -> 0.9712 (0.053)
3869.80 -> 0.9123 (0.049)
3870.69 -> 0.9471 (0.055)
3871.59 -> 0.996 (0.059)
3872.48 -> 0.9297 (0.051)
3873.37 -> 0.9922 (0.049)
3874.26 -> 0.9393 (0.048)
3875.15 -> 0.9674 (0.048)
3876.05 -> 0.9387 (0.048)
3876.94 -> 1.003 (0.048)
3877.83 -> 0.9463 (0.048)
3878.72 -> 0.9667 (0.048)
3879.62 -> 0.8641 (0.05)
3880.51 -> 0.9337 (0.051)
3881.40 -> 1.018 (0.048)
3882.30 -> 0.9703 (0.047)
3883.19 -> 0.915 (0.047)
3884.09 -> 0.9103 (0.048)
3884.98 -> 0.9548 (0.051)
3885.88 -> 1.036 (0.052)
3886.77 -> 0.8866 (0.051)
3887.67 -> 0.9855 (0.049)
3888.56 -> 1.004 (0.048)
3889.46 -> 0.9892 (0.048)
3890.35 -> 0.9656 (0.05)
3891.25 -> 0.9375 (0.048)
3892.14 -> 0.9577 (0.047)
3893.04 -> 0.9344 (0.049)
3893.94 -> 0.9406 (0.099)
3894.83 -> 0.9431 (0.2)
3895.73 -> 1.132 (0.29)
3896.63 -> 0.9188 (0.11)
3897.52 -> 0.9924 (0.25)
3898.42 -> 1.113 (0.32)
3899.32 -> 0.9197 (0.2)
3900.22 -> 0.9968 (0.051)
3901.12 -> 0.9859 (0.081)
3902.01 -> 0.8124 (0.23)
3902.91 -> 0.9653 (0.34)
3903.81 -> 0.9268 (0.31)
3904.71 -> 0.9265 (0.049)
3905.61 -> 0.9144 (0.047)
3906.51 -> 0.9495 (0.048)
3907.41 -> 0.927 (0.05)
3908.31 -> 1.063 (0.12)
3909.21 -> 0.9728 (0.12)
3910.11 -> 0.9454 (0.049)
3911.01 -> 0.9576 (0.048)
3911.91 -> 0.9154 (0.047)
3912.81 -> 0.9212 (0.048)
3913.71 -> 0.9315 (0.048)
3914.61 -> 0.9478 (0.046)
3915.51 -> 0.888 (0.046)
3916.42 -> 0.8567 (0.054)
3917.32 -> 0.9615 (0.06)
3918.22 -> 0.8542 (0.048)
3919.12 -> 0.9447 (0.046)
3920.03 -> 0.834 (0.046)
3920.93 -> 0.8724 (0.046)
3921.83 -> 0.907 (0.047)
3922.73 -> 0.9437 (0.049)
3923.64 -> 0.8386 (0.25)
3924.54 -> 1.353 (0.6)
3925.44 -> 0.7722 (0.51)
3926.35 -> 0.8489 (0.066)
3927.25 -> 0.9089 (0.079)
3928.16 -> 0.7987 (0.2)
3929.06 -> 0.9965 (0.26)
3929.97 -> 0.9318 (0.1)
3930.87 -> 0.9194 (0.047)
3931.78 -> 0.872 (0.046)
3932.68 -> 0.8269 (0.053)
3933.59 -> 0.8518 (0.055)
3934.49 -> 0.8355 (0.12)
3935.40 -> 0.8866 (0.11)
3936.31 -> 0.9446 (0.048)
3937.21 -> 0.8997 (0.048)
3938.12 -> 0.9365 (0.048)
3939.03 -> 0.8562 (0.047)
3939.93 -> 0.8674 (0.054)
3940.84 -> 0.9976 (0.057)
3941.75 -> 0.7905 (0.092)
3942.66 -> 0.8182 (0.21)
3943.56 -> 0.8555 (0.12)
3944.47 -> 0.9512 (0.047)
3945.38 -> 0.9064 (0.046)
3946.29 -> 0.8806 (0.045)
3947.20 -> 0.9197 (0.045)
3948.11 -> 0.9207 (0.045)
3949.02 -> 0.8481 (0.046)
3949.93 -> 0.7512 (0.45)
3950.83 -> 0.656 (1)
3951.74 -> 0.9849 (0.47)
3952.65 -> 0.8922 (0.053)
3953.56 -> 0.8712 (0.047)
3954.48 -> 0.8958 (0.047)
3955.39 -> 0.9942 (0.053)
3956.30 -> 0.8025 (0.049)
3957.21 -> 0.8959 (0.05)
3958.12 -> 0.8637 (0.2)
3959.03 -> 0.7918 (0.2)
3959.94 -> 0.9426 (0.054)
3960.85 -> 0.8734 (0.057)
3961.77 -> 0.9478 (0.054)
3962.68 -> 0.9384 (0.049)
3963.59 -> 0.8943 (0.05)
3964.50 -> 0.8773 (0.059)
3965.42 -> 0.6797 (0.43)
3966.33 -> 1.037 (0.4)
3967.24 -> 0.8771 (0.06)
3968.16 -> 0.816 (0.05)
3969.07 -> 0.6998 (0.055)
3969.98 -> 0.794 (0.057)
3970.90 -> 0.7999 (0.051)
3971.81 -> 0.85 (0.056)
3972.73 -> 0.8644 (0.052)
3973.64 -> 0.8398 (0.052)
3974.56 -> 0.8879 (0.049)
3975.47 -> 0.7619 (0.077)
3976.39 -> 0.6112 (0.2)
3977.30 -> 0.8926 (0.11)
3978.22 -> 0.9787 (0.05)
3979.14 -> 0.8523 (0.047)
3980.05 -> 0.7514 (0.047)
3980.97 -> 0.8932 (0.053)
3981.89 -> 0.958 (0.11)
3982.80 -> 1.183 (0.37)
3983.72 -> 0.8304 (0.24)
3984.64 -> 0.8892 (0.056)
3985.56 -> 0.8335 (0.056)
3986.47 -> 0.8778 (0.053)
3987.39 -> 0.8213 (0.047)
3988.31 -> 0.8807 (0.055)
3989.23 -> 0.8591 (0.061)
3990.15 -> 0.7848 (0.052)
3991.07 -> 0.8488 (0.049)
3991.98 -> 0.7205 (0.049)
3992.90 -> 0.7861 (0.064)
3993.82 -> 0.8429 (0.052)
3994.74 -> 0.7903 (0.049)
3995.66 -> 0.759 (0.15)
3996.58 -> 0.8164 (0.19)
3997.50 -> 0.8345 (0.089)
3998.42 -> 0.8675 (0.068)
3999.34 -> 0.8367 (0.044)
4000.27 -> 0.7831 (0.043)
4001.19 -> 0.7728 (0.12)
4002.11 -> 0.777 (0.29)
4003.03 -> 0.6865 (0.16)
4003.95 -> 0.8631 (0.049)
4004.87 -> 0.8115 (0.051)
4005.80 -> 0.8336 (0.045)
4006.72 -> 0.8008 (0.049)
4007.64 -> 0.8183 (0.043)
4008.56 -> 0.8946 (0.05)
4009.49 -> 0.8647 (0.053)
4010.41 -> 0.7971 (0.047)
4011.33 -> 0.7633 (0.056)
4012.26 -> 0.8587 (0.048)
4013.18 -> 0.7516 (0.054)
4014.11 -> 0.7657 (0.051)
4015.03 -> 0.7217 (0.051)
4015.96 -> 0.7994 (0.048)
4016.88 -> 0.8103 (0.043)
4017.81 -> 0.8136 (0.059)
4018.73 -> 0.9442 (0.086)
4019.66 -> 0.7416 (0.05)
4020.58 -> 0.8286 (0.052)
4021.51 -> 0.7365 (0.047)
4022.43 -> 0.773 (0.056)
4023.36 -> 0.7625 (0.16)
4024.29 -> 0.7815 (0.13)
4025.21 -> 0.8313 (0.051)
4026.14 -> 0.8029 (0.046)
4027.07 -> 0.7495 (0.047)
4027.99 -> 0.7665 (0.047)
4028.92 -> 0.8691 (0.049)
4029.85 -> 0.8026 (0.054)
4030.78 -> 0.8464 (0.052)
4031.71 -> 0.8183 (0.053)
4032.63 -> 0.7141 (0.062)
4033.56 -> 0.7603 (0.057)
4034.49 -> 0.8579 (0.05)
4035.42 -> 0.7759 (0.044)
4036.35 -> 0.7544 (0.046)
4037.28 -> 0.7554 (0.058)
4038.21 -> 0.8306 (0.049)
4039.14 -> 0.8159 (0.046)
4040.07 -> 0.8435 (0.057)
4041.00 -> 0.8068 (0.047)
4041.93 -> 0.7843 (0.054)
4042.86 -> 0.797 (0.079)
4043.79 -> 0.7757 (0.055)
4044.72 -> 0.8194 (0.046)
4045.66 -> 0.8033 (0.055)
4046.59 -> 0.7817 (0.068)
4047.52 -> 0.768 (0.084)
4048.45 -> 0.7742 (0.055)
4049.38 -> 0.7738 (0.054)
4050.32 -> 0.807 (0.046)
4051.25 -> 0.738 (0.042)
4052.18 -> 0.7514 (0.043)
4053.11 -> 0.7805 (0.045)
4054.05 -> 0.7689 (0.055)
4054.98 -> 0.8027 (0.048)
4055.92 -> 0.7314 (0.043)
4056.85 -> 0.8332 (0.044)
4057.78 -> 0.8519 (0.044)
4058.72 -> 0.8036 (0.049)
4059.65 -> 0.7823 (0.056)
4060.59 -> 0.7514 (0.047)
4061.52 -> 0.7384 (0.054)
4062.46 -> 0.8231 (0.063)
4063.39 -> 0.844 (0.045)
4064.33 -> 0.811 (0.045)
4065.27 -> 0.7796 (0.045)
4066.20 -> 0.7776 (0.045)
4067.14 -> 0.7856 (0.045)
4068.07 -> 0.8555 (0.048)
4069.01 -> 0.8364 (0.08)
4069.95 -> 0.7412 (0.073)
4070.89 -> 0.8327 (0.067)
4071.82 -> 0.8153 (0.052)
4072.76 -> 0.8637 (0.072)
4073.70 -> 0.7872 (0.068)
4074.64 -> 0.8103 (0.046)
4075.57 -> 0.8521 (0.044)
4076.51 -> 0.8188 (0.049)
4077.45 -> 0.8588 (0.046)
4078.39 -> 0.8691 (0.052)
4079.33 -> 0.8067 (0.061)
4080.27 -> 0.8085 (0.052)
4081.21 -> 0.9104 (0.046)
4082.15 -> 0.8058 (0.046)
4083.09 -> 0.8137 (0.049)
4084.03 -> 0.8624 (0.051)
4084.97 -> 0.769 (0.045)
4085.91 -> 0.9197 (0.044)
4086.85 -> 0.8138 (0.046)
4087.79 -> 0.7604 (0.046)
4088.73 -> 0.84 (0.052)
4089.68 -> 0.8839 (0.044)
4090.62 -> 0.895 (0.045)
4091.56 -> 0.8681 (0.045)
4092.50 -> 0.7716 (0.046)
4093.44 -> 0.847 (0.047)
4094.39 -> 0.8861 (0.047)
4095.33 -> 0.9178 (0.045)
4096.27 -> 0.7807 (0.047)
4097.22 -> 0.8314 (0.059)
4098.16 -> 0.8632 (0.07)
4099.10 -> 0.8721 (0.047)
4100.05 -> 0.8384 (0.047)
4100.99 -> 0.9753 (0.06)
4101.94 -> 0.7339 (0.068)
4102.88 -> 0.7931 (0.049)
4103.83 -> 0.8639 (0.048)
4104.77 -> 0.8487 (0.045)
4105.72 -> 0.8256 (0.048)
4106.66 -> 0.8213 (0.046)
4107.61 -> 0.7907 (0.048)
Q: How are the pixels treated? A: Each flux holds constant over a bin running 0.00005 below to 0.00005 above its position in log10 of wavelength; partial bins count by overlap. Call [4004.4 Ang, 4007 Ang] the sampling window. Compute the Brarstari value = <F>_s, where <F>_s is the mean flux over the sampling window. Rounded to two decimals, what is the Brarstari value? 0.82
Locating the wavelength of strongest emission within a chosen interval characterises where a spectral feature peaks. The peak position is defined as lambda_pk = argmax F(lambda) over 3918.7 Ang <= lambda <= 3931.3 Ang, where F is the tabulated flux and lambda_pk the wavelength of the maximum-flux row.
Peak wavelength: 3924.54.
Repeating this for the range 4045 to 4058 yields 4057.78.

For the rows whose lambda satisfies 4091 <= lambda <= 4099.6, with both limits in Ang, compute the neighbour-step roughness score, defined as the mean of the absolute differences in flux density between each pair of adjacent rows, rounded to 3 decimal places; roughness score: 0.059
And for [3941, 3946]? 0.051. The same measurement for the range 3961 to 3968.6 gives 0.121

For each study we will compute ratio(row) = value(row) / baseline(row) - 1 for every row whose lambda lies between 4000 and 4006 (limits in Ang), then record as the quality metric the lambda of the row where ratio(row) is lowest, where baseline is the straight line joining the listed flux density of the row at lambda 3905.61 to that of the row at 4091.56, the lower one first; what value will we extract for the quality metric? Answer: 4003.03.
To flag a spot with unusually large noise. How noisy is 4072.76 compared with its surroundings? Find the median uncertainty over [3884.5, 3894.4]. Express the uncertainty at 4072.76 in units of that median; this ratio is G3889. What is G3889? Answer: 1.5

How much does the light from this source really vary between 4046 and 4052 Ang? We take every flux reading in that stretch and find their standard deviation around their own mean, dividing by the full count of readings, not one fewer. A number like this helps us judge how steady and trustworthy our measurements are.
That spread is 0.020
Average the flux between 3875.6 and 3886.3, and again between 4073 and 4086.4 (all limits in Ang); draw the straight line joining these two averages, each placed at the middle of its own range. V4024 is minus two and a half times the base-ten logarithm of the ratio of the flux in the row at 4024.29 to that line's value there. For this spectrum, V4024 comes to 0.11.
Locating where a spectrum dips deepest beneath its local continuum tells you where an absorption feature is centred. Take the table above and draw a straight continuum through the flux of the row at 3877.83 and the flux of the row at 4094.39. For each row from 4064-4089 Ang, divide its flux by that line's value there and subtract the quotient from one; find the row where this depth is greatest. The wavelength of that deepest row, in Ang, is 4069.95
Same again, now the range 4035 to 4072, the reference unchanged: 4055.92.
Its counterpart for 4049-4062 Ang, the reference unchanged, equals 4055.92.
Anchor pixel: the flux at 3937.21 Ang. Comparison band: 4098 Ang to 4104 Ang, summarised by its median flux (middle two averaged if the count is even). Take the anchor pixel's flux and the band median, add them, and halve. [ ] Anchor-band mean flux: 0.88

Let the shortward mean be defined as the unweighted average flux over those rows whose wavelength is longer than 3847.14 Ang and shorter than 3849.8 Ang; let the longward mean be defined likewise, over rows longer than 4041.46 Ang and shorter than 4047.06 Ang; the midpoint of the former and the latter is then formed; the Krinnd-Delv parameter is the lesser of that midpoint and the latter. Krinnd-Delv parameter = 0.79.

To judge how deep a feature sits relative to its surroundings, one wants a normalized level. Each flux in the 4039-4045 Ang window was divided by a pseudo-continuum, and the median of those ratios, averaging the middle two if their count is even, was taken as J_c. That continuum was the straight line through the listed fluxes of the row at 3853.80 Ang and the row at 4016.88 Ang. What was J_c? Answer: 1.028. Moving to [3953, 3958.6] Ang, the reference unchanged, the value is 1.008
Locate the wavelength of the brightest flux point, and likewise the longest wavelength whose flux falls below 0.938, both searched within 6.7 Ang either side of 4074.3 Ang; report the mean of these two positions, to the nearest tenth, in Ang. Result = 4079.3 Ang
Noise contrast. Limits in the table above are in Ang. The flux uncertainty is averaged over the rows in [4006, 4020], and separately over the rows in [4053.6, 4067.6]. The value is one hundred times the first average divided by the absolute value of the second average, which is 108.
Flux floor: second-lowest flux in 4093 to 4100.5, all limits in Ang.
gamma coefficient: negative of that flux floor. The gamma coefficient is -0.83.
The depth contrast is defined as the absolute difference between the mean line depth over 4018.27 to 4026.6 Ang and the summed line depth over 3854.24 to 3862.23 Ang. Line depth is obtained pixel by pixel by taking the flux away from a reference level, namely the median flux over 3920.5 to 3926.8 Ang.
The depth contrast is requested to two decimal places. 1.46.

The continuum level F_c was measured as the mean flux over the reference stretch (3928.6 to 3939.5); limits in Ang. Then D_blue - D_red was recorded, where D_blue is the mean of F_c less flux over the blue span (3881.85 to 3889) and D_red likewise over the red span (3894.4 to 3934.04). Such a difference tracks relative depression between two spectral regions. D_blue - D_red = -0.02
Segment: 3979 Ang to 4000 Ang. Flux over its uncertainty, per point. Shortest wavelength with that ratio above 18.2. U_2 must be 3999.34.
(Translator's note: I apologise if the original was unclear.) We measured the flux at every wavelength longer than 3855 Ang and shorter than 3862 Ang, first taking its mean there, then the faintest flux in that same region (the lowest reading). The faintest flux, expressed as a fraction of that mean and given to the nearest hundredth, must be 0.97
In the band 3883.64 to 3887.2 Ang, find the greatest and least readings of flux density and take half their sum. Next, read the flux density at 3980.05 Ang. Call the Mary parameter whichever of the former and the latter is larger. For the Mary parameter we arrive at 0.96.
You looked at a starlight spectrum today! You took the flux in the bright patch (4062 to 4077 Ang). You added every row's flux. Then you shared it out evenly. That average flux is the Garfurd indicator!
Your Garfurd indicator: 0.815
